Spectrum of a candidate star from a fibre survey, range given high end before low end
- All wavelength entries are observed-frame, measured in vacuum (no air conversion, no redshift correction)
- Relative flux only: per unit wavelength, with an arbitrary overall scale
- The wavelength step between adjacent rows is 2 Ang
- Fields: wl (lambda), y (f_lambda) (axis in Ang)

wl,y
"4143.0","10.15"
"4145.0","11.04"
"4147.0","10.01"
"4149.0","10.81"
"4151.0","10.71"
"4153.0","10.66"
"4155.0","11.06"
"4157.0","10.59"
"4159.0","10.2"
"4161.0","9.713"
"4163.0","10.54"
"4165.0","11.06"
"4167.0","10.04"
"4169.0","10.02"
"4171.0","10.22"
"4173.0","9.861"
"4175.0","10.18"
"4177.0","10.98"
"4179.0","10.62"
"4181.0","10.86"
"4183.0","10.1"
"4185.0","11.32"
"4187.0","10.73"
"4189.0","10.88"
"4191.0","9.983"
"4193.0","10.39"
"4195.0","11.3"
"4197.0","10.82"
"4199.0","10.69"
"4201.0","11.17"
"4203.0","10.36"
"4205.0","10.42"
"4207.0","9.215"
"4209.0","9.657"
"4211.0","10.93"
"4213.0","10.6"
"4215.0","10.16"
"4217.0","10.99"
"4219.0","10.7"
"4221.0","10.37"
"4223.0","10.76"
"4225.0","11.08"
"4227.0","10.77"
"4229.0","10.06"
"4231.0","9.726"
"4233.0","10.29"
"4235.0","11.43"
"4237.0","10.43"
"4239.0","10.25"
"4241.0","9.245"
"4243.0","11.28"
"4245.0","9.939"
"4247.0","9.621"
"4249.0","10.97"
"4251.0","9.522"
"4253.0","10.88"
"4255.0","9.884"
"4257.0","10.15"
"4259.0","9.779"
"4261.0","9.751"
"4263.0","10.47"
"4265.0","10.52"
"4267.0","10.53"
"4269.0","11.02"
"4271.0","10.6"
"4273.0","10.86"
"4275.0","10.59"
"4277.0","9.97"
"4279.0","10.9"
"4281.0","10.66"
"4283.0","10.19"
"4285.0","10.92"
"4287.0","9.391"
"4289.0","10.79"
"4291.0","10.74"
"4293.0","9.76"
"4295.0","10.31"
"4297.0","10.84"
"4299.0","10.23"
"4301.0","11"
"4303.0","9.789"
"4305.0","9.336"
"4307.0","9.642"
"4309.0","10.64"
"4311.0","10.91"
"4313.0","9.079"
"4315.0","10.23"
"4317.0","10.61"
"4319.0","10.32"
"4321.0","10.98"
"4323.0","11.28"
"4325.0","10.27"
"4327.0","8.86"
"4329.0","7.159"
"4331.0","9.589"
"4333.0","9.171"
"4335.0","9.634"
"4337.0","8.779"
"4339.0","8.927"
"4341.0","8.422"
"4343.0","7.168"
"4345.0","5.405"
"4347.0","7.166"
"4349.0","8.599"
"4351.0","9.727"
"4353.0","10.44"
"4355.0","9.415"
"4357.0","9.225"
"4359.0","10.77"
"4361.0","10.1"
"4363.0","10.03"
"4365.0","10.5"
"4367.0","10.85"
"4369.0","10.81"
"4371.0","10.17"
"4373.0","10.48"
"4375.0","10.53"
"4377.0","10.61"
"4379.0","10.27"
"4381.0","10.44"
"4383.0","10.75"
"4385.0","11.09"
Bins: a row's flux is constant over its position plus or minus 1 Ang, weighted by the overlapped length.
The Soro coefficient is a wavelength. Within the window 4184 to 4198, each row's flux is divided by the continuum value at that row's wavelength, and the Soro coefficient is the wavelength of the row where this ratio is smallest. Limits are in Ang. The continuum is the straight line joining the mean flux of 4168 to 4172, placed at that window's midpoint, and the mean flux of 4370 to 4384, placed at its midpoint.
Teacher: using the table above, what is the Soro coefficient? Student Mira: 4191.0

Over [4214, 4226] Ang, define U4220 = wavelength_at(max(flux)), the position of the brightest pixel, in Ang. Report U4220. 4225.0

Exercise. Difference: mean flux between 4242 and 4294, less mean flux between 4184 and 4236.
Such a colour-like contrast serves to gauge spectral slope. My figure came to -0.20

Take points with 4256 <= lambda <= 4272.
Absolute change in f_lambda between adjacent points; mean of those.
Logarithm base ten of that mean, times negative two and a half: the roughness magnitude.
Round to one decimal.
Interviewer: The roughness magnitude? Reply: 1.3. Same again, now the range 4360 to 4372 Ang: 1.3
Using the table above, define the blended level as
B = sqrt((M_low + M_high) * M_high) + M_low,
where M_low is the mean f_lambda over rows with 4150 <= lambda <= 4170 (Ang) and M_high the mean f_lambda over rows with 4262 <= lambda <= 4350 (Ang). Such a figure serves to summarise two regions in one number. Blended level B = 24.6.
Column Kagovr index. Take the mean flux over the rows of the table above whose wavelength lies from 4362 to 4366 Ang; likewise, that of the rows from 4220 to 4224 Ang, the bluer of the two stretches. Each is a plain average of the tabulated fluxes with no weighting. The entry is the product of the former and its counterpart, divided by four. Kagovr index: 27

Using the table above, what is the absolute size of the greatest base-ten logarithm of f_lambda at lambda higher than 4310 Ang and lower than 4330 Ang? 1.05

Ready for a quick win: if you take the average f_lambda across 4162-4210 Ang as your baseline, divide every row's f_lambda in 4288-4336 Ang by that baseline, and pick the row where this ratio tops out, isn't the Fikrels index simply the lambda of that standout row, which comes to 4323.0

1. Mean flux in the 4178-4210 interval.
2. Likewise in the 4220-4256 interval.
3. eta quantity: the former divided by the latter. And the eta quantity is 1.02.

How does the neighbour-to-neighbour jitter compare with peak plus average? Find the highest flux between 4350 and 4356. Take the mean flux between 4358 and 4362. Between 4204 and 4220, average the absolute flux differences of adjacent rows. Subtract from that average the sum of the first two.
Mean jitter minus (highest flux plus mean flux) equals -20.2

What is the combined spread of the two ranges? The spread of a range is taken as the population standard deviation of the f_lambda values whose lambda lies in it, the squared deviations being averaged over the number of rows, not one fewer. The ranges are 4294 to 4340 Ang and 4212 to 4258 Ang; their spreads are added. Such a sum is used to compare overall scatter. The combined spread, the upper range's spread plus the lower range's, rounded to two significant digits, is 1.5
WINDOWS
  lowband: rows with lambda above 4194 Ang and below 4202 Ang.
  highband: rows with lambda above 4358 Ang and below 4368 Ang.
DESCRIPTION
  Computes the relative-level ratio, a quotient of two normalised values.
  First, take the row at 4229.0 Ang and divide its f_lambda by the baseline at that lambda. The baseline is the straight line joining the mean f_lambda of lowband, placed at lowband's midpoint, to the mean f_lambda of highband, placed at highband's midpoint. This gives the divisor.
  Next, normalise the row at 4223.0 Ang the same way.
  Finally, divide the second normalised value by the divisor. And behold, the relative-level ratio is 1.07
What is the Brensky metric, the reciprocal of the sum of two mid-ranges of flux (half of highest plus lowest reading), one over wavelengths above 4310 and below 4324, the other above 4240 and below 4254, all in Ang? 0.0489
